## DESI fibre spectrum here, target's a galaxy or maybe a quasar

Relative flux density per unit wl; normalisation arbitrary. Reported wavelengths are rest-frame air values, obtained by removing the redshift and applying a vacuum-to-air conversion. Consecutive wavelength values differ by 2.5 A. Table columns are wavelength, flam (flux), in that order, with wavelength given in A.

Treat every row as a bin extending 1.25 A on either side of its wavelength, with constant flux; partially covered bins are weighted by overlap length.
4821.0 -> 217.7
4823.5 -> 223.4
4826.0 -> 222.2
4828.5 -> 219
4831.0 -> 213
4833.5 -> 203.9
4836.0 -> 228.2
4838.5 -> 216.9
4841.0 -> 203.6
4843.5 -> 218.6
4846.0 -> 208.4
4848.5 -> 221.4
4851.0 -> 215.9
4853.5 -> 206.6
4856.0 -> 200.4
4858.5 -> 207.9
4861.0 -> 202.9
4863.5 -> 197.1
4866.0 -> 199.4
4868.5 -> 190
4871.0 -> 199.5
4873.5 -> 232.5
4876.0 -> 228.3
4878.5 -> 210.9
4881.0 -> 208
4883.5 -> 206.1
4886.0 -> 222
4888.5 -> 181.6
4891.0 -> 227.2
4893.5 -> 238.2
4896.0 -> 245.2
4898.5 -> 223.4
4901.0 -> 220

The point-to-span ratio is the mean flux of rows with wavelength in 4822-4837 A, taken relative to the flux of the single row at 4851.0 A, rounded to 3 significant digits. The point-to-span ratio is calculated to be 1.01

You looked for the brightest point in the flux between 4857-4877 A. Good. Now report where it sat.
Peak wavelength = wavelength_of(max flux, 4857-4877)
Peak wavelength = 4873.5 A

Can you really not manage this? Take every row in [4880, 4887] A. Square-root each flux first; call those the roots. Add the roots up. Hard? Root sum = 43.7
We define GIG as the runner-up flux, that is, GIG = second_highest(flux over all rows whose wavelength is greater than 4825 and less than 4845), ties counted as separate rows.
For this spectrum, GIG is 222.2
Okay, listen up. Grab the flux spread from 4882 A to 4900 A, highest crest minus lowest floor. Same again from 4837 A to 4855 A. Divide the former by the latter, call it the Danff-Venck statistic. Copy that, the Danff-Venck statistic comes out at 3.6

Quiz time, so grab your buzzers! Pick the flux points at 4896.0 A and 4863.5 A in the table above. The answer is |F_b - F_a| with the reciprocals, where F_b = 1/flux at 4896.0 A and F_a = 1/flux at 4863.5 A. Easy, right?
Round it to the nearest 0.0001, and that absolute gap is 0.0010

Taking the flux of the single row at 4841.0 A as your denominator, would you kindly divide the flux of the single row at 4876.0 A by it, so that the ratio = 1.12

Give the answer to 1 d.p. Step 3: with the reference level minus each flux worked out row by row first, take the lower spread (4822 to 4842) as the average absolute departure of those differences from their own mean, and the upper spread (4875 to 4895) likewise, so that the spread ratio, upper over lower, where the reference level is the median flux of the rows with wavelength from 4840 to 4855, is 1.9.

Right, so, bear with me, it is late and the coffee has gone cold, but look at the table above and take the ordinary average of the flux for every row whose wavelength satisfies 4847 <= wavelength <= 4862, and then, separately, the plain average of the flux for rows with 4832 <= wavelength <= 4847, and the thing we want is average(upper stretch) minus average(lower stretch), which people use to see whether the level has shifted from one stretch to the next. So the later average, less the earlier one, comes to -4.1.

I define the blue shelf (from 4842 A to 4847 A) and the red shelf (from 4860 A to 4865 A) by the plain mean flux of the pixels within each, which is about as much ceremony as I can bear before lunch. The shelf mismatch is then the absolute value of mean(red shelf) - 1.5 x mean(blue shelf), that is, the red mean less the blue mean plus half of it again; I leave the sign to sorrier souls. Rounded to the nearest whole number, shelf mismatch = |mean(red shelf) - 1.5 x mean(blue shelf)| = 120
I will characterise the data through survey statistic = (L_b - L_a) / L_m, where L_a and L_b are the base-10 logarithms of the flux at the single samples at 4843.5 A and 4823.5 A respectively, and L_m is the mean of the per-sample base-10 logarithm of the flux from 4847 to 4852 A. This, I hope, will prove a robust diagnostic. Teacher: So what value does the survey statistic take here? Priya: 0.004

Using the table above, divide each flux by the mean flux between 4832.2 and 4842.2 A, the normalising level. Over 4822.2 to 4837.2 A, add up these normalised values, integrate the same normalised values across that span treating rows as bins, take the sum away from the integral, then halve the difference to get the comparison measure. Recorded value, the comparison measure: 4.61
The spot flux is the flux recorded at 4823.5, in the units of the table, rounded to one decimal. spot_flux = 223.4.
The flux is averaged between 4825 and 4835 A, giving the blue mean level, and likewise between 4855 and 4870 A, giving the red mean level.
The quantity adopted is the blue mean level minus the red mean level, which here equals 15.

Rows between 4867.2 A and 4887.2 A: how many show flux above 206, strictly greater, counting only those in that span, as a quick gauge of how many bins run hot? 6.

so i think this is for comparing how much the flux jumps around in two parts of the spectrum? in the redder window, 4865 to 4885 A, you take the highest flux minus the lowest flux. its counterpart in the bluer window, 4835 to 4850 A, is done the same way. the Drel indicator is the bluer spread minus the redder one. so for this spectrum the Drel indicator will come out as -18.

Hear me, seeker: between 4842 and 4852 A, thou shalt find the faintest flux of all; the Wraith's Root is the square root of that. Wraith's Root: 14.4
